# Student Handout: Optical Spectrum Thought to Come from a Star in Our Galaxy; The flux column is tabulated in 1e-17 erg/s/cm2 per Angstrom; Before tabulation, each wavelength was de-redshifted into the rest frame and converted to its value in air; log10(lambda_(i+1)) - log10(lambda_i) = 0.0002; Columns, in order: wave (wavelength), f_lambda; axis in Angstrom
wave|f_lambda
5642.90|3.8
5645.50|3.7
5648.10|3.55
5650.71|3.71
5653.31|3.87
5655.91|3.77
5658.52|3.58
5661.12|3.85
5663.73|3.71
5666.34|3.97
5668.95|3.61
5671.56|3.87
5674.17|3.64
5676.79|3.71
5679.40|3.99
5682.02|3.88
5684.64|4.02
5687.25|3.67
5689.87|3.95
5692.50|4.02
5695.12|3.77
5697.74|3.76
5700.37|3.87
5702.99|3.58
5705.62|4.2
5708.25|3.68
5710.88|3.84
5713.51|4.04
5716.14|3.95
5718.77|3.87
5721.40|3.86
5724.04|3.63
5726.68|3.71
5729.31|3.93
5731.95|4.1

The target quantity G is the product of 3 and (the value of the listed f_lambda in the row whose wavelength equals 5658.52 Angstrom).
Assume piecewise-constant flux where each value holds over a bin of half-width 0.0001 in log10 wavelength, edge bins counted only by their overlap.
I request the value 10.7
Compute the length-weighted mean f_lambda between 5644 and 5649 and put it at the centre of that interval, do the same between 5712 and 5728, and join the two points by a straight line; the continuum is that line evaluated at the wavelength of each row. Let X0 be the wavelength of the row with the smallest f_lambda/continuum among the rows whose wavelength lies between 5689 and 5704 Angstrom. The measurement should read 5702.99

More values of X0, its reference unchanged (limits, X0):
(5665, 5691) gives 5668.95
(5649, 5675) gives 5658.52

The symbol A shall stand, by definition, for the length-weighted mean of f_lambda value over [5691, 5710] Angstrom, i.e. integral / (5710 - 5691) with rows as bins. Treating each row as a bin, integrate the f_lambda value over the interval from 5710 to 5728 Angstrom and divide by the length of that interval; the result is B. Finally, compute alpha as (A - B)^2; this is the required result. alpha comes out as 0.000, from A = 3.84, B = 3.84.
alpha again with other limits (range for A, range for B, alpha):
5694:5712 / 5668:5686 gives 0.000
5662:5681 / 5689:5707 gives 0.008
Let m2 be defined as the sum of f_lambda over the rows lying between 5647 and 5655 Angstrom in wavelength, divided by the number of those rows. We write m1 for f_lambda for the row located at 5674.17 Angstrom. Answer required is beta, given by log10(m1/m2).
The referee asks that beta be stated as -0.008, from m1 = 3.64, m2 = 3.71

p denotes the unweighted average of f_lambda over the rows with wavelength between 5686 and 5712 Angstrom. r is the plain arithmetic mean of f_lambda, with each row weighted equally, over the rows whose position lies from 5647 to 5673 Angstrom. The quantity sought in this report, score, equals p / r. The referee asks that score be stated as 1.02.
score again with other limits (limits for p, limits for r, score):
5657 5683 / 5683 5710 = 0.98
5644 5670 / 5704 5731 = 0.96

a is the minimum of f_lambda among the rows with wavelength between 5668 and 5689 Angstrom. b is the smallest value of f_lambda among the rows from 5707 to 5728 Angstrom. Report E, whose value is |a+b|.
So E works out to 7.24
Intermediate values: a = 3.61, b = 3.63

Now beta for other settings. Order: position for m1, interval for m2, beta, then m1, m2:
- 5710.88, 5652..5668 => 0.006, 3.84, 3.79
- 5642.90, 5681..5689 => -0.006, 3.8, 3.86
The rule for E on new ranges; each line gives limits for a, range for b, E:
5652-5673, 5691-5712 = 7.16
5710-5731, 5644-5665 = 7.18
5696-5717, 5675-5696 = 7.25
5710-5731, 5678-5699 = 7.30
